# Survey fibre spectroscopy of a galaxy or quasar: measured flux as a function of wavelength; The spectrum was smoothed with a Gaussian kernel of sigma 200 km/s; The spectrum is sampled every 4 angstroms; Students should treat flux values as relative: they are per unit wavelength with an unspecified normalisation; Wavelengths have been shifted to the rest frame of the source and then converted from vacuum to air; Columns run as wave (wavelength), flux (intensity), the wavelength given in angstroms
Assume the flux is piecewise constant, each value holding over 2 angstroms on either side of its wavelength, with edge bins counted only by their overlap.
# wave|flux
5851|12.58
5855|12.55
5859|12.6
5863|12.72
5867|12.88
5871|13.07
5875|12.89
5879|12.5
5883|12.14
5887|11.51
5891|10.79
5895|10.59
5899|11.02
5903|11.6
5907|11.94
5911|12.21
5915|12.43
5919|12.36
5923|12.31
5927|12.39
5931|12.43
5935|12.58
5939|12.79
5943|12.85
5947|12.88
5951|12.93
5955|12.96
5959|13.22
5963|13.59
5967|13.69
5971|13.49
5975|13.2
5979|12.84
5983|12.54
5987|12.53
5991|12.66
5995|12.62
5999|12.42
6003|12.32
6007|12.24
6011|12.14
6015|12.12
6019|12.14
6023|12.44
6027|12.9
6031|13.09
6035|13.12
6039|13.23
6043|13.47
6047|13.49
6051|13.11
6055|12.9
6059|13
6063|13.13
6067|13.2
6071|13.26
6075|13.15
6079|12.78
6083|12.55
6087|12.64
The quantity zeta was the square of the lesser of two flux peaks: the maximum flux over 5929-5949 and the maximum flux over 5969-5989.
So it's 166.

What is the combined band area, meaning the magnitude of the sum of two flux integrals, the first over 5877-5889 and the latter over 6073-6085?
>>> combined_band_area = 299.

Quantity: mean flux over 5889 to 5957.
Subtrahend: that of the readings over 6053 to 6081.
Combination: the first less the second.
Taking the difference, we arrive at -0.88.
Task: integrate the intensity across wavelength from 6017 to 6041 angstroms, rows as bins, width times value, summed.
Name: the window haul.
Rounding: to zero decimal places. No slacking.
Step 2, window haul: 308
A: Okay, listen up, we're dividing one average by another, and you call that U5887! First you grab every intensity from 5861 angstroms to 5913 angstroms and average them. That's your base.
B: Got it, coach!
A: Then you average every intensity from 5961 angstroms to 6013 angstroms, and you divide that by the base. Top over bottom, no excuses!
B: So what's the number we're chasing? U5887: 1.07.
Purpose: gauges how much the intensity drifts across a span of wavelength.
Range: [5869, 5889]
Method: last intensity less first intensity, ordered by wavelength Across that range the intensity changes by -1.6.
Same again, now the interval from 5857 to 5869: 0.3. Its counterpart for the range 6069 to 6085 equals -0.7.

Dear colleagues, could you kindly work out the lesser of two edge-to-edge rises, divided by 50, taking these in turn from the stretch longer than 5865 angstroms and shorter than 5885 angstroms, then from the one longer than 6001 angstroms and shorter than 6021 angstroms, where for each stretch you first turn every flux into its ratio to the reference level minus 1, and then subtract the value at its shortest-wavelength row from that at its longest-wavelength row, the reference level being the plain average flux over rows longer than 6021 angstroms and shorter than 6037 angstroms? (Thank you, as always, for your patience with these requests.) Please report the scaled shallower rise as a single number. -0.0011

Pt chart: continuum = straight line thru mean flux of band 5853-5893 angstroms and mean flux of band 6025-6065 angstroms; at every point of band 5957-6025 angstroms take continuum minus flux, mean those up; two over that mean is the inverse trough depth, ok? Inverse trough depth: 11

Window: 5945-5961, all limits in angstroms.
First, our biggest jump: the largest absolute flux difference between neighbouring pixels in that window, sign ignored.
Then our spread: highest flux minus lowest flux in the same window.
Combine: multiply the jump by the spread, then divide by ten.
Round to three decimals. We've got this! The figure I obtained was 0.009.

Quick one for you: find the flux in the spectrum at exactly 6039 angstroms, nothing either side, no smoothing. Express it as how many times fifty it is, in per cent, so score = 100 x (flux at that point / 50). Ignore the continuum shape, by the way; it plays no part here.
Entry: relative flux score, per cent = 26.5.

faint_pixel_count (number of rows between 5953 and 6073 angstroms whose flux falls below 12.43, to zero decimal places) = 6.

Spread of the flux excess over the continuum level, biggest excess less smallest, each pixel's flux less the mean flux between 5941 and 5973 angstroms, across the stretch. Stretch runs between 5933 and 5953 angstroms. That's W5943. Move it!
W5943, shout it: 0.35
